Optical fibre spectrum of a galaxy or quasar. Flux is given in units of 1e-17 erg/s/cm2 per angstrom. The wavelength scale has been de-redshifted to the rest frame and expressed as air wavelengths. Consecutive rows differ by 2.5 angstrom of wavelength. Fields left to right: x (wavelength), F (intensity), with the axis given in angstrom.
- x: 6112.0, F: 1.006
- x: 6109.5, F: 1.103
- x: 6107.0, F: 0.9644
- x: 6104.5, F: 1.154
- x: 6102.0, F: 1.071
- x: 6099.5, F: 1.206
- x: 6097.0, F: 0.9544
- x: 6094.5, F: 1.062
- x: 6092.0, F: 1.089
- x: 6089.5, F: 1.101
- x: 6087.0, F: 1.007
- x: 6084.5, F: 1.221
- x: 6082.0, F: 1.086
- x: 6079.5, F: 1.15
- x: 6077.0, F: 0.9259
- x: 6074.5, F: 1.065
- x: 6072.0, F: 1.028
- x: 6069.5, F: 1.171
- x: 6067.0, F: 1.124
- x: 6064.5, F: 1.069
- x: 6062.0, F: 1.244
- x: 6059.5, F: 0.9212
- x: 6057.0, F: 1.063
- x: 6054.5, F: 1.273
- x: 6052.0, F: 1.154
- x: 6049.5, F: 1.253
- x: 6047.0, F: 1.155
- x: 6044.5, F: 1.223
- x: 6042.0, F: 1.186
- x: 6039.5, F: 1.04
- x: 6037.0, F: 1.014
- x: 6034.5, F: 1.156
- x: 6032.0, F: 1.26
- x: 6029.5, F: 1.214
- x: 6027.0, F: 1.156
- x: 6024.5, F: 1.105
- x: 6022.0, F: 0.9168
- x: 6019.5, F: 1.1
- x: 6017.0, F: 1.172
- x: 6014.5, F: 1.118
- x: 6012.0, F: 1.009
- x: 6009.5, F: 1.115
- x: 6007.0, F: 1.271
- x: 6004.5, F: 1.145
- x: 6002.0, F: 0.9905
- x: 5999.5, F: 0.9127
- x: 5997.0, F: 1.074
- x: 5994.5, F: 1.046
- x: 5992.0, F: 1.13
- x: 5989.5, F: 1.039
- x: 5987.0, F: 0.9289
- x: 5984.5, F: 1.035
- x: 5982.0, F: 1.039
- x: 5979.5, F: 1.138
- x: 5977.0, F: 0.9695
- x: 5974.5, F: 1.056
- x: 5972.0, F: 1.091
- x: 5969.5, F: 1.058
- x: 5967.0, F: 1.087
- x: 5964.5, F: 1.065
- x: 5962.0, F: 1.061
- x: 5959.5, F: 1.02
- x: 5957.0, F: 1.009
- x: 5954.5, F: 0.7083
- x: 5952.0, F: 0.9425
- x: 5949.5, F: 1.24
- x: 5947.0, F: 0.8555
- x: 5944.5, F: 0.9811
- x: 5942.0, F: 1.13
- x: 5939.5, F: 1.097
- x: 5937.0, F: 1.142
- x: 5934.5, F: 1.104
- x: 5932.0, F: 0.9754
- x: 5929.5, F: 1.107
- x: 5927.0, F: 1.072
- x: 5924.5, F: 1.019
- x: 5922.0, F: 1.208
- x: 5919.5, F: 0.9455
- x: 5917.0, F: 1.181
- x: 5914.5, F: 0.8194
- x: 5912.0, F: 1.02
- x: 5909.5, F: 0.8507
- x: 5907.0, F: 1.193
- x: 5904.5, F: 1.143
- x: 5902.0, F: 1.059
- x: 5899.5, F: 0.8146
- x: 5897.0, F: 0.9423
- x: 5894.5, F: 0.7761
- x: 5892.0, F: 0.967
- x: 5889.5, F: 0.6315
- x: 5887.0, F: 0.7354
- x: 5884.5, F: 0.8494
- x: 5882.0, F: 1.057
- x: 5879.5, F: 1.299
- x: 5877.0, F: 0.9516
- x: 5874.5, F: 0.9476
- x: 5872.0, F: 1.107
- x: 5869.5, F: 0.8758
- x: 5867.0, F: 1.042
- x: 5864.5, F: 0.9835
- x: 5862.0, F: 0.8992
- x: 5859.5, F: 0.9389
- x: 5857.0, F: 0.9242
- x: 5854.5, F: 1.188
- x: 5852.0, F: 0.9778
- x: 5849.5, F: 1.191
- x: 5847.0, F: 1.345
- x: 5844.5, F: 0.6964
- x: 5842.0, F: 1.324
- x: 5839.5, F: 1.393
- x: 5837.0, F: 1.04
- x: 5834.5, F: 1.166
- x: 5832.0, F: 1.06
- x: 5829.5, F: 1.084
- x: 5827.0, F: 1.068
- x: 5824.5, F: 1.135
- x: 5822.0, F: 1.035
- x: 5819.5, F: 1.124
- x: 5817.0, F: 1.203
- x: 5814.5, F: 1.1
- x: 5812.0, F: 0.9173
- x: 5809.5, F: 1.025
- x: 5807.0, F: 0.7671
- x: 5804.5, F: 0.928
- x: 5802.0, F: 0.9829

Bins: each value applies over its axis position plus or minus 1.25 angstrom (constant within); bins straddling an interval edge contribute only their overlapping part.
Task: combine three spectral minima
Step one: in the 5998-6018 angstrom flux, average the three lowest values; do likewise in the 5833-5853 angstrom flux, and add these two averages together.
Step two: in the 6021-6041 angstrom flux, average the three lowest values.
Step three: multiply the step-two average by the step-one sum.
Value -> 1.86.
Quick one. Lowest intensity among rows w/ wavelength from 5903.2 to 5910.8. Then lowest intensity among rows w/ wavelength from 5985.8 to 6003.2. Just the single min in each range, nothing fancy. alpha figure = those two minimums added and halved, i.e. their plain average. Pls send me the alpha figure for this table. 0.88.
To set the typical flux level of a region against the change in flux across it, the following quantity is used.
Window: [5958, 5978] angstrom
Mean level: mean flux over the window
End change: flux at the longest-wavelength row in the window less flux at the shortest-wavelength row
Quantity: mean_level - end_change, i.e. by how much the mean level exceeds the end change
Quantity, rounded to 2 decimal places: 1.10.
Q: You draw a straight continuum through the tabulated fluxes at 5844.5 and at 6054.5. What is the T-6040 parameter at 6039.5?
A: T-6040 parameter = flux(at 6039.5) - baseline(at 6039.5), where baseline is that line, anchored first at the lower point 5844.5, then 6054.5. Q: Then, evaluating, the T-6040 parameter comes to -0.19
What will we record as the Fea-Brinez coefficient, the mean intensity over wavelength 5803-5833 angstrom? 1.04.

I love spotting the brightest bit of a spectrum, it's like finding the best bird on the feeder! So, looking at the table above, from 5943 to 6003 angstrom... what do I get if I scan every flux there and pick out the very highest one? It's 1.24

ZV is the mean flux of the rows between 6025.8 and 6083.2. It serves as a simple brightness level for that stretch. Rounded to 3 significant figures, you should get 1.13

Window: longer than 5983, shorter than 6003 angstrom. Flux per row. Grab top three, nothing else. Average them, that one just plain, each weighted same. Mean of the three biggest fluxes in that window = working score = 1.08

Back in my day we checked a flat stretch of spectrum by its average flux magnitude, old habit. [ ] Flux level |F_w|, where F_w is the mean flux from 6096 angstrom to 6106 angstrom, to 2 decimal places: 1.10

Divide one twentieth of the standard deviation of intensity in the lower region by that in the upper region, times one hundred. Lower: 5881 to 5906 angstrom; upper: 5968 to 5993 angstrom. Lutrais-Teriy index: 13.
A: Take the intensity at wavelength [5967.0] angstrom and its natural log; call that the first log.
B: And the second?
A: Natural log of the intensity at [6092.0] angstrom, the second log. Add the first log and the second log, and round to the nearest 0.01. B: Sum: 0.17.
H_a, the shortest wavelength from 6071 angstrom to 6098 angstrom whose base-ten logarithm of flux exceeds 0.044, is 6079.5 angstrom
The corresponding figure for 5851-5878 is 5854.5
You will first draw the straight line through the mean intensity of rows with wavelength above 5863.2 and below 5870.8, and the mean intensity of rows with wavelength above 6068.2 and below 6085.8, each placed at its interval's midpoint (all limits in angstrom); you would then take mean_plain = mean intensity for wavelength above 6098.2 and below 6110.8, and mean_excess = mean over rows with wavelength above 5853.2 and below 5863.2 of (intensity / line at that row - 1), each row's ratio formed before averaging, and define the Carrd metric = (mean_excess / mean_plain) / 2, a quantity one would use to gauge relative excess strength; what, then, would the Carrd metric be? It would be 0.01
